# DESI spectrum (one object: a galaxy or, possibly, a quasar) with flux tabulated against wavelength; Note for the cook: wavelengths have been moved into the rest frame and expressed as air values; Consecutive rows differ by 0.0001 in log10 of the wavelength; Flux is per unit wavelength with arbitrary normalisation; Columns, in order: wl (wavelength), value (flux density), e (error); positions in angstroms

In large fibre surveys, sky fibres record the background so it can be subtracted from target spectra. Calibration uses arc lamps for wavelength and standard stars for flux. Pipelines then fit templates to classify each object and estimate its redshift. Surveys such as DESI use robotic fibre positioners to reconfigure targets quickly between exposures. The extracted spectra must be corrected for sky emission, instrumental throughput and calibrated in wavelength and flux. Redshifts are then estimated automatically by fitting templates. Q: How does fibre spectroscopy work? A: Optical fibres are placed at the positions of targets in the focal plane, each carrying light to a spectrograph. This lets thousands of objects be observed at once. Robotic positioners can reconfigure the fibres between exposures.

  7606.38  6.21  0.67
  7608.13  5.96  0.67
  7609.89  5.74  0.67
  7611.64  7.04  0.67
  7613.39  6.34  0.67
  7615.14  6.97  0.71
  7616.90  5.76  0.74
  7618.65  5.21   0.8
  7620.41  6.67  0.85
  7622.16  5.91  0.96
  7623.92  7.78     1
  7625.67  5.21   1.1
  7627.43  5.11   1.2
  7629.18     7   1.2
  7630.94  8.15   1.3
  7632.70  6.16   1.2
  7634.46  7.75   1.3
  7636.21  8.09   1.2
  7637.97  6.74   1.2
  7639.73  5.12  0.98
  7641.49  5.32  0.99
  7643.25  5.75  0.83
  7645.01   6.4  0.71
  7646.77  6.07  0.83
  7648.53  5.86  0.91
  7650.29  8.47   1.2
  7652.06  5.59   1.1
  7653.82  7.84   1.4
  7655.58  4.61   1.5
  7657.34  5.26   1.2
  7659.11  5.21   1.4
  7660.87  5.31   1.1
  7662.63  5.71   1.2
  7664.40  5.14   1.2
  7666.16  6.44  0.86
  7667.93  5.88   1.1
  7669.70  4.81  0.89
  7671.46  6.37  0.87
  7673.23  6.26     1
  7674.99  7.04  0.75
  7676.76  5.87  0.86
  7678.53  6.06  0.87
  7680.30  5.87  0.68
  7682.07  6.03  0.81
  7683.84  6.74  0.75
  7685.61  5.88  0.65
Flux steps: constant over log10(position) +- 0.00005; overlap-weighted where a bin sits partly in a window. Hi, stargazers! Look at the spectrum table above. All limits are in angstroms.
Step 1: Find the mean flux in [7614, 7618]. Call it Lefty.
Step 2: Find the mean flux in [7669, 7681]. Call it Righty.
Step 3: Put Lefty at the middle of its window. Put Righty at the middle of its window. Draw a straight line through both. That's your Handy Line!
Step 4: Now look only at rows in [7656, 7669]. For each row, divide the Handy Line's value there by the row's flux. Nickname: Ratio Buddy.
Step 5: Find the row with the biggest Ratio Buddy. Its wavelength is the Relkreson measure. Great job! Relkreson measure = 7664.40 angstroms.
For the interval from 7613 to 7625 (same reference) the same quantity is 7618.65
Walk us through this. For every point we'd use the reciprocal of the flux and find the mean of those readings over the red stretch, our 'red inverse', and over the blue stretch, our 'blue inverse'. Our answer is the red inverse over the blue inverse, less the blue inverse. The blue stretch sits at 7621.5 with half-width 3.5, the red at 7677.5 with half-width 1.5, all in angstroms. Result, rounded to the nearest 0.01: 0.89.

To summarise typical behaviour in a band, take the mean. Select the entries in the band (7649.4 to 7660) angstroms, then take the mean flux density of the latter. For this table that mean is 6.16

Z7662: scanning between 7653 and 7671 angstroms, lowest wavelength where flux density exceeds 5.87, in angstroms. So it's 7653.82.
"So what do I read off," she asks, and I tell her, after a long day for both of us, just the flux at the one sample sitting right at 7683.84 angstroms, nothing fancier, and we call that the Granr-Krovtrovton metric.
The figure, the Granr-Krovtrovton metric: 6.74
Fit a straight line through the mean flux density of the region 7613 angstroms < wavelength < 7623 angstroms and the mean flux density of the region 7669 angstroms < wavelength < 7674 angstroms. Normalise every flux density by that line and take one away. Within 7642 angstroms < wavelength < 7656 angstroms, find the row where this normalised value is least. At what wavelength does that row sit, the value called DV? 7655.58 angstroms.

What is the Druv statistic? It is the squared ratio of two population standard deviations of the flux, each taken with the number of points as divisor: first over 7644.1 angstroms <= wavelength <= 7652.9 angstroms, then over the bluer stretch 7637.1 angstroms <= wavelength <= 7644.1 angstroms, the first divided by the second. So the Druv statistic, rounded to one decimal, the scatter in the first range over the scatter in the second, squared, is 2.7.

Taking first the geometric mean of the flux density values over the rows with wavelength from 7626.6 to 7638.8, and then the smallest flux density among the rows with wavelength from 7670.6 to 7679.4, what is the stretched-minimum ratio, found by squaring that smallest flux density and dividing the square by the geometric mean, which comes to 5.0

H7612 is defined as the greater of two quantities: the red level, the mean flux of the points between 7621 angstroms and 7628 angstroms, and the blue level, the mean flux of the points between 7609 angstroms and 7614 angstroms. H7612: 6.4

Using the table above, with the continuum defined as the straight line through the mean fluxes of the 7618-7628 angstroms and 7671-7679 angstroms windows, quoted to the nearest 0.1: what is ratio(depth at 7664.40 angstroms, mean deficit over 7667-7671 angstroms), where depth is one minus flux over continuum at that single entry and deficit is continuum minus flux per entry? 0.2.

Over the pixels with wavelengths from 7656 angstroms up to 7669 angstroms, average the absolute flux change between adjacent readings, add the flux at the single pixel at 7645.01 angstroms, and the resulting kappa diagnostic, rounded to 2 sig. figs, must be 6.9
